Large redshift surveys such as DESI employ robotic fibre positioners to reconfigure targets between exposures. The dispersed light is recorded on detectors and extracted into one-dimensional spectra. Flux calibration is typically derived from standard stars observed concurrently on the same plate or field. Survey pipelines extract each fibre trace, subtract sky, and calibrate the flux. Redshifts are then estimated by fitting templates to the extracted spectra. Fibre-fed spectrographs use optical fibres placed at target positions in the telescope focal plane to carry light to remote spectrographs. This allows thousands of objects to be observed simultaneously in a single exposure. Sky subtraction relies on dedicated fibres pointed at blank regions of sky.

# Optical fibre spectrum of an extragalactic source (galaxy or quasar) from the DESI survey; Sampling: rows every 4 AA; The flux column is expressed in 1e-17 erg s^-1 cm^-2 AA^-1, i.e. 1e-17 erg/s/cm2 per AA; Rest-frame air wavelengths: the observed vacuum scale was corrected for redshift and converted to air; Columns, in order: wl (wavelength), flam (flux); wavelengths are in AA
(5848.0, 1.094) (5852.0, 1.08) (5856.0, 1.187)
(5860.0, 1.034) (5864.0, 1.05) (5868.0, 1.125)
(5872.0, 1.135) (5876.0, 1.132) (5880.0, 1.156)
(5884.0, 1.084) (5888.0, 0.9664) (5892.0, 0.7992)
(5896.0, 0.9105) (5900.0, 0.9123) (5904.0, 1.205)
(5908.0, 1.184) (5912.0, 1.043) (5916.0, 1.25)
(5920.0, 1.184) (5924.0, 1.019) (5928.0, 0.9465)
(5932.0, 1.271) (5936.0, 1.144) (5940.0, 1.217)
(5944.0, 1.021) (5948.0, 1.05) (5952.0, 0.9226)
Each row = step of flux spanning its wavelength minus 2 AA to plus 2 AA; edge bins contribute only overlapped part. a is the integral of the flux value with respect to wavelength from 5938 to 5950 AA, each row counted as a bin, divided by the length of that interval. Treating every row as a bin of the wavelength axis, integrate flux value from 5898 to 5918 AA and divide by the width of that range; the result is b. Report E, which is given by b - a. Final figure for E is 0.02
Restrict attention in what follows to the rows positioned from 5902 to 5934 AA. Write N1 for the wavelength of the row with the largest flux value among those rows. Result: 5932.0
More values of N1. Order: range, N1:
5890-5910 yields 5904.0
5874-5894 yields 5880.0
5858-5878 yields 5872.0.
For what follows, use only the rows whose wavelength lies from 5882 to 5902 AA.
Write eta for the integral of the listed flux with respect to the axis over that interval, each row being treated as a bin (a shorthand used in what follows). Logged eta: 18.7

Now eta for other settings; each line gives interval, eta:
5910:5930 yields 21.8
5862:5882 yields 22.4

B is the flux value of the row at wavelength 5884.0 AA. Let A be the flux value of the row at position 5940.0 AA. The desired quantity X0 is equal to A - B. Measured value 0.13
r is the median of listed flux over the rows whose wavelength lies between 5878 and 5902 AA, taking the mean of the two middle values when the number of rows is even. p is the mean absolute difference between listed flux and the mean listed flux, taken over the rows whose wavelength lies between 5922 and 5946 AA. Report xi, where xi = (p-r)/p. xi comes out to -7.7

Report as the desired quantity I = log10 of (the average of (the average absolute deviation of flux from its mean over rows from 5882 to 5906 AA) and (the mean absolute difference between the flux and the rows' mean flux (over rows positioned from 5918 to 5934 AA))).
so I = -0.93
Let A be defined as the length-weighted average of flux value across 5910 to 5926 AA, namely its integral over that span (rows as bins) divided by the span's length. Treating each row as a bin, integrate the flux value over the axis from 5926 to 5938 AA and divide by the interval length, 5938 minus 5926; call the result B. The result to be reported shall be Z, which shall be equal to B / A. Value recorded 1.00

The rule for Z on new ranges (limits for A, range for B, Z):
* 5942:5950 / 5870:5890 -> 1.06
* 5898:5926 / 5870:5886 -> 1.01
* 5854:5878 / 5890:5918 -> 0.94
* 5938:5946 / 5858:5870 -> 0.96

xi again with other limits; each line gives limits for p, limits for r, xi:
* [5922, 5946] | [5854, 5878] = -9.5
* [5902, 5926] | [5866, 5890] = -13.5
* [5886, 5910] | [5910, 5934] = -7.4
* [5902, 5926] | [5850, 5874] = -13.2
